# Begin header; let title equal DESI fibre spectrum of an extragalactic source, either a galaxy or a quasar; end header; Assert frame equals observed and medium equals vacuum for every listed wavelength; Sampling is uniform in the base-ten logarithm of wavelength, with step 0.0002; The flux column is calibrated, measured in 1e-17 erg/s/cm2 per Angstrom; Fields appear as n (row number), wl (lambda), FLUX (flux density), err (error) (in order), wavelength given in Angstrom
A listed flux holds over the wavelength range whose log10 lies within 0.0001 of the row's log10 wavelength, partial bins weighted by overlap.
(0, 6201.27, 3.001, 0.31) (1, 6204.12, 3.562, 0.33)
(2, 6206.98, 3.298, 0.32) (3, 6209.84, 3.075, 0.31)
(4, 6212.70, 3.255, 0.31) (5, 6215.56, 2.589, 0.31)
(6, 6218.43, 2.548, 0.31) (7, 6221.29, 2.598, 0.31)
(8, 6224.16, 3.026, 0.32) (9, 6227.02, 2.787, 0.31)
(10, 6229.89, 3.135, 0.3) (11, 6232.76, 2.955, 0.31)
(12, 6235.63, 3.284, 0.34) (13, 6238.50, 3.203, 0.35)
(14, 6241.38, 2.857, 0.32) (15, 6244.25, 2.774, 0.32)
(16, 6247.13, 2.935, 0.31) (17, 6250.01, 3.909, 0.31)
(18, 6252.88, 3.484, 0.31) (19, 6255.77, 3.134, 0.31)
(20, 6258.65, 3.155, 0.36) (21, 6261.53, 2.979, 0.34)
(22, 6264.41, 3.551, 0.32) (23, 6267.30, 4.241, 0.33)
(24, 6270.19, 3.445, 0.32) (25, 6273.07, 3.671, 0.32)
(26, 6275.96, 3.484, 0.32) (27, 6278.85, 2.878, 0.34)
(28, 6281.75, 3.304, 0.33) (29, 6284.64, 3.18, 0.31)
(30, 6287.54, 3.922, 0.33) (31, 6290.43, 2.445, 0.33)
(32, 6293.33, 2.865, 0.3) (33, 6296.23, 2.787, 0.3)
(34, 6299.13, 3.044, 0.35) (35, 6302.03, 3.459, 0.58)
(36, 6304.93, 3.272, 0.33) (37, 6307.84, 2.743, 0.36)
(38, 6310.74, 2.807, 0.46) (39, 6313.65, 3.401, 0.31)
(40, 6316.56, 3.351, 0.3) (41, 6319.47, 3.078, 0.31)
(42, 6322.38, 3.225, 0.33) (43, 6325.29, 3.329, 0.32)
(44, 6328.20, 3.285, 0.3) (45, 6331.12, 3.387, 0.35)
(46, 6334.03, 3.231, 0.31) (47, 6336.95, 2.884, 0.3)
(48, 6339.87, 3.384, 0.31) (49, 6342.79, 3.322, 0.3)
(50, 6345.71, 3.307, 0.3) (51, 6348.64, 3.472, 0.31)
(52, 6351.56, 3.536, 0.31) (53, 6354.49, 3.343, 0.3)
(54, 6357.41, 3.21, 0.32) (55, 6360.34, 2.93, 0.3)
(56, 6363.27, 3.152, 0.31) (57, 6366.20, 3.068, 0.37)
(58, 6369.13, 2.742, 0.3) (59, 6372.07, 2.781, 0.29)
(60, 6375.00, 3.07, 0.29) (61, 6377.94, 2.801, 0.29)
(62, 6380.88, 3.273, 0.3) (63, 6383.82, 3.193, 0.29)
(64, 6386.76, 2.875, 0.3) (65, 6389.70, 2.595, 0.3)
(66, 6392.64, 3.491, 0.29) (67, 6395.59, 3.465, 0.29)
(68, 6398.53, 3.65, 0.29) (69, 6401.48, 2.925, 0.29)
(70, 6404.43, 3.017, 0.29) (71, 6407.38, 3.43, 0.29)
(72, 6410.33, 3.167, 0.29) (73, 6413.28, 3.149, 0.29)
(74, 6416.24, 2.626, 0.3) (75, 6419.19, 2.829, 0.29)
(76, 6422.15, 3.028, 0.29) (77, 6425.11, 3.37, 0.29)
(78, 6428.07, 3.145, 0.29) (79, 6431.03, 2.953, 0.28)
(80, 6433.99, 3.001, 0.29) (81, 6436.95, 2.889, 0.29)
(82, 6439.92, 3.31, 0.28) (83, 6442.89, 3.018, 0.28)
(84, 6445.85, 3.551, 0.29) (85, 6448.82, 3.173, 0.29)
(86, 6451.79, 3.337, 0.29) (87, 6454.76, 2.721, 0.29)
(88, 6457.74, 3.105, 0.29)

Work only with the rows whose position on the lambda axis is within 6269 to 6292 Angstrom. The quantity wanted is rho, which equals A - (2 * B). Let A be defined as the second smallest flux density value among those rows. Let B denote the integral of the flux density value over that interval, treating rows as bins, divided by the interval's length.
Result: -3.70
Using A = 2.878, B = 3.29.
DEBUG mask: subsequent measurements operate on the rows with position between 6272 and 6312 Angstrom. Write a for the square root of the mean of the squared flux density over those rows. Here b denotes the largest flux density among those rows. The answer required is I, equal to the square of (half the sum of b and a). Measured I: 12.5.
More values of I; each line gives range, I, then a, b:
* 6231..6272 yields 14.2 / 3.303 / 4.241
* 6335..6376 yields 11.2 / 3.167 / 3.536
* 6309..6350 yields 11.3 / 3.253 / 3.472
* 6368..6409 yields 11.4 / 3.110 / 3.65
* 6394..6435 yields 11.5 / 3.137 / 3.65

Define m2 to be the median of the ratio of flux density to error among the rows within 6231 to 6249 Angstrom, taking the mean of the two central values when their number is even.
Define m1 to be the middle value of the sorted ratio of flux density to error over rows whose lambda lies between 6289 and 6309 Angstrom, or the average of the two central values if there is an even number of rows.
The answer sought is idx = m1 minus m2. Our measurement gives -1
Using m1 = 8.7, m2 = 9.3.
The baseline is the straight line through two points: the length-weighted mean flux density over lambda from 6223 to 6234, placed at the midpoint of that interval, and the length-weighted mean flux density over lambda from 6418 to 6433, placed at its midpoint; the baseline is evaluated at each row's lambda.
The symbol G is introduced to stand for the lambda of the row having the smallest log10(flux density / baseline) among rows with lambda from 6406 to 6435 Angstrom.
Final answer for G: 6416.24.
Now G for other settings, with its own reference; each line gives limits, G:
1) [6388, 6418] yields 6389.70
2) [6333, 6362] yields 6336.95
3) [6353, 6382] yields 6369.13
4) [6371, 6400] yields 6389.70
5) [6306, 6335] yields 6307.84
